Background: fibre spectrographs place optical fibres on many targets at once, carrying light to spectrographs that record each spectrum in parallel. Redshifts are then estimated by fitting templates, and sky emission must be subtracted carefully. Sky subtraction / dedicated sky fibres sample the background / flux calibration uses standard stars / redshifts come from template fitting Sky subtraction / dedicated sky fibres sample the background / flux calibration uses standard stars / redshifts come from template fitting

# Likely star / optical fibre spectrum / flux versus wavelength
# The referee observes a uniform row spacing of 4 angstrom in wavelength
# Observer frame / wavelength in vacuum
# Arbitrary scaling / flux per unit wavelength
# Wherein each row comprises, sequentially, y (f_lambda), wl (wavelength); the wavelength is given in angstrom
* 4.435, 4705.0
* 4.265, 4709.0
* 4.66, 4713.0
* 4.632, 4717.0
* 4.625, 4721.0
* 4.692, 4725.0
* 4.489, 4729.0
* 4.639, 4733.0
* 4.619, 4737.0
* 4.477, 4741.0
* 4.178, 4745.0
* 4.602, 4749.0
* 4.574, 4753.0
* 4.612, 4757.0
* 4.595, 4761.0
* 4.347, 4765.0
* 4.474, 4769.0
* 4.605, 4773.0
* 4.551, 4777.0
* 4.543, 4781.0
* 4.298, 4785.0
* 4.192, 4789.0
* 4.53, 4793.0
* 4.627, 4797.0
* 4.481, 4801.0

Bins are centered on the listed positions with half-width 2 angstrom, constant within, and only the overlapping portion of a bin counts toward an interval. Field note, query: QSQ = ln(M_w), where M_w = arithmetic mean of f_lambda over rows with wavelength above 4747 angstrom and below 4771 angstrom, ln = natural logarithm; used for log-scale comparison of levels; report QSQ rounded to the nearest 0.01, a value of 1.51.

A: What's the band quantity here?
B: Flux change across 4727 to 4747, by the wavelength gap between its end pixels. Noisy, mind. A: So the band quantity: -0.019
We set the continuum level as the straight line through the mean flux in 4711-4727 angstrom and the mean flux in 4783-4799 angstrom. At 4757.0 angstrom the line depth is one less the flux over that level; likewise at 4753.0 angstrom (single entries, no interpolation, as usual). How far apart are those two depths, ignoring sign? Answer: 0.011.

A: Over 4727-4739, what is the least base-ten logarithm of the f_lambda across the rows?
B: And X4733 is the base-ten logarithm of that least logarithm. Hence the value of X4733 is -0.186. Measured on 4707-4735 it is -0.201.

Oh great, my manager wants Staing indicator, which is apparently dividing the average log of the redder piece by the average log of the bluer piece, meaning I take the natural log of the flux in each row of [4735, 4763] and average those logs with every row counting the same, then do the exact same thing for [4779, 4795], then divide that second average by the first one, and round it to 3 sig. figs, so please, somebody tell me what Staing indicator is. 0.980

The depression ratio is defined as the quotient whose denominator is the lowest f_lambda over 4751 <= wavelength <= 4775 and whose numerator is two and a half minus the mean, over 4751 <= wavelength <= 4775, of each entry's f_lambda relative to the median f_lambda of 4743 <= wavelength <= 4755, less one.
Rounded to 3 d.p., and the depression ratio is 0.577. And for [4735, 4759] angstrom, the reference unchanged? 0.602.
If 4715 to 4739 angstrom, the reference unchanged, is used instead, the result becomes 0.555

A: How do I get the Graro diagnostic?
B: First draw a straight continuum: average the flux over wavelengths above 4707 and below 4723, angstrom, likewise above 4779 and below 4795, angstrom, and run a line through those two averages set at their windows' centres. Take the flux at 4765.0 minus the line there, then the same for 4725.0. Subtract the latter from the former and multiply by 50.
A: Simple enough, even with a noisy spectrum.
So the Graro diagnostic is -13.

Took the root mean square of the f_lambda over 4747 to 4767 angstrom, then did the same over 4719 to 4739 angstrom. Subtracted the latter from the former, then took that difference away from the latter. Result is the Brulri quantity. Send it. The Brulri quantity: 4.679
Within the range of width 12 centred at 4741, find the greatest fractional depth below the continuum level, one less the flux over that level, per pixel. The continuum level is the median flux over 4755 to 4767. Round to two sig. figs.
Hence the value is 0.091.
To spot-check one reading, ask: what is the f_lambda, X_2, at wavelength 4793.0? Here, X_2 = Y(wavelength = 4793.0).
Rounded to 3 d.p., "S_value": 4.530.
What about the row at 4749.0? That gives 4.602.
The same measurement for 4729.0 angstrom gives 4.489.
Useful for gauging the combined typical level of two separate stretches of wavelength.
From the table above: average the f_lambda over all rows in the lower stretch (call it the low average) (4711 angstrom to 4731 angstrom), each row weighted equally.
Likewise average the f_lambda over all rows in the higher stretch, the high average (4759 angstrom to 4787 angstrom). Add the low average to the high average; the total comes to 9.107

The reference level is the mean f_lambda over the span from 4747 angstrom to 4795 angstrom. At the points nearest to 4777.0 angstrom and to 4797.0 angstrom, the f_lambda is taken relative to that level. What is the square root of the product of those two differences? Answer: 0.088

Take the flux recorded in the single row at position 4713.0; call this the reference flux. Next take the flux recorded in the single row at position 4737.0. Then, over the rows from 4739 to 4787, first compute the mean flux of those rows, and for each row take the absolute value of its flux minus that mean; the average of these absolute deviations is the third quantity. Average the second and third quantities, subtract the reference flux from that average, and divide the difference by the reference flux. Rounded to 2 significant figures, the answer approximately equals -0.49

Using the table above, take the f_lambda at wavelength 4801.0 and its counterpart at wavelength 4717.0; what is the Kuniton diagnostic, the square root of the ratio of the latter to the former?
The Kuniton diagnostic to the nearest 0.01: 1.02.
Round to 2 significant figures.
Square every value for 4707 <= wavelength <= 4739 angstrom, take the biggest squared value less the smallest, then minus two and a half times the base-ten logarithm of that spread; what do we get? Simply -1.5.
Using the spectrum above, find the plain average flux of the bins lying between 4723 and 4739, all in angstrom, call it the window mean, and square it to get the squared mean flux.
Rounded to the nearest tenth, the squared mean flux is 21.2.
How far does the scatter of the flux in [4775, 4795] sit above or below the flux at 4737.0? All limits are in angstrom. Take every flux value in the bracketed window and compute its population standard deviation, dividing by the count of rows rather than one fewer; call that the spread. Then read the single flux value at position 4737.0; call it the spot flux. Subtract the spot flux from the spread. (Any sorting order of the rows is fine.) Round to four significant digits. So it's -4.470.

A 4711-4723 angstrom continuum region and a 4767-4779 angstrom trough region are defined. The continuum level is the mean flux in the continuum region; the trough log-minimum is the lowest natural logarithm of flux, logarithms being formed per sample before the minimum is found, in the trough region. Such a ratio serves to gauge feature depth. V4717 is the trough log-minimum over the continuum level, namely 0.323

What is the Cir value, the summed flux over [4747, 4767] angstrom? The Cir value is 23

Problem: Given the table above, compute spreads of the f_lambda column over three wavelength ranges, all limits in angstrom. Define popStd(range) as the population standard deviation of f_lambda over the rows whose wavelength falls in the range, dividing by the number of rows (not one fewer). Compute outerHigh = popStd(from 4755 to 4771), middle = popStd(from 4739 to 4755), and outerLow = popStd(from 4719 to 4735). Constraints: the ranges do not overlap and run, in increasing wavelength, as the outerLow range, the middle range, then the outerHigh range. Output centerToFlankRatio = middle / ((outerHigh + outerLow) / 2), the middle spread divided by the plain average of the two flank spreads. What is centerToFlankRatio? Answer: 1.9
